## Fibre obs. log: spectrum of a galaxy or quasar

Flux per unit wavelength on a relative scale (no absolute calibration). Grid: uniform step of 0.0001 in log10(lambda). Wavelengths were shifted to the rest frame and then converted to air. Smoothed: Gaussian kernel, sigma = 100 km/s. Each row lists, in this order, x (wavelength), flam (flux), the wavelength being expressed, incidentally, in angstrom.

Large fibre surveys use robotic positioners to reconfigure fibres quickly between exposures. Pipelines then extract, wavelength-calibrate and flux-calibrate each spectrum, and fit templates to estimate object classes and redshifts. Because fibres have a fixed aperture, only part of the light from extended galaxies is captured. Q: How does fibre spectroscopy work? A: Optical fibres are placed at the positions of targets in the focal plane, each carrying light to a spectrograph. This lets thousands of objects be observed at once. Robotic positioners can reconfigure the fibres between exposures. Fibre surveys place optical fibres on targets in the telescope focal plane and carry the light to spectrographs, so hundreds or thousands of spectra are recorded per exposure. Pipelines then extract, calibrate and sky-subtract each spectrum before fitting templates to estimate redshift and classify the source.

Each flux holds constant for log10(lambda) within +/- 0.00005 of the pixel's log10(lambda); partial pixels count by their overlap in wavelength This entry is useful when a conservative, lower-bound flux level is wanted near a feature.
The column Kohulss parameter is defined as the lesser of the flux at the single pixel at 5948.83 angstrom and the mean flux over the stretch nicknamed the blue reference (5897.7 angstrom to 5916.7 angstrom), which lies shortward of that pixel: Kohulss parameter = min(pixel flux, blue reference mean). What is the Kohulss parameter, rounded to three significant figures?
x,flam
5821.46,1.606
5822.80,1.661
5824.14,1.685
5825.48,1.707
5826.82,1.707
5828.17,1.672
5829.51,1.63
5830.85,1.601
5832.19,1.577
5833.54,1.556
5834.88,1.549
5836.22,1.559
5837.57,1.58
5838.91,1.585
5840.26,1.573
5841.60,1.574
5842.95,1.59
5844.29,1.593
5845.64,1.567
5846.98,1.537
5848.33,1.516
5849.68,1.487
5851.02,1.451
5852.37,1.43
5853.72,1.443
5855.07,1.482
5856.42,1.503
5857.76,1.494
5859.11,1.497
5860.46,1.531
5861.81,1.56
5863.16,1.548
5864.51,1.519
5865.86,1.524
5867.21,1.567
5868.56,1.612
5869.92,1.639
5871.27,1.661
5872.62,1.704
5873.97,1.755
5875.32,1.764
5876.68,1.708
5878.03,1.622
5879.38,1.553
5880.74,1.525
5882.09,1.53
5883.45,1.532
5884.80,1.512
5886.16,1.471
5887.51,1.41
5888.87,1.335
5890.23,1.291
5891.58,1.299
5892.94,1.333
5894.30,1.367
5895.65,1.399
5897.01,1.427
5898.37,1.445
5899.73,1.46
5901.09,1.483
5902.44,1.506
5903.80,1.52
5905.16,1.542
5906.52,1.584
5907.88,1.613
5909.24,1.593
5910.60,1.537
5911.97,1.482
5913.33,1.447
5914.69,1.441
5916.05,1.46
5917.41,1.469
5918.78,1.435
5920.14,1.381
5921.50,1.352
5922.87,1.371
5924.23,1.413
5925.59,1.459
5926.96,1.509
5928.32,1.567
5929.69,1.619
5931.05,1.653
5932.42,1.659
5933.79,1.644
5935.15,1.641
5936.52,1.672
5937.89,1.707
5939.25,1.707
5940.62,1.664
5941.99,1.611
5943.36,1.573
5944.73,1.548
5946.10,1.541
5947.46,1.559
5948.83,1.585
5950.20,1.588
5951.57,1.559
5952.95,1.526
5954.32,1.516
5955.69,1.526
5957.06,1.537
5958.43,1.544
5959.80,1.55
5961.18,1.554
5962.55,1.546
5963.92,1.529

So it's 1.51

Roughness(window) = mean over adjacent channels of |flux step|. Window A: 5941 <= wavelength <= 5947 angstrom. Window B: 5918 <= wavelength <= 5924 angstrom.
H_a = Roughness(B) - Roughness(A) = 0.011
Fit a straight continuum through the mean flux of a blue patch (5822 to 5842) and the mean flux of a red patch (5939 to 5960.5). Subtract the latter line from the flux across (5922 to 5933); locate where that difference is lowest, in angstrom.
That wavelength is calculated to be 5922.87 angstrom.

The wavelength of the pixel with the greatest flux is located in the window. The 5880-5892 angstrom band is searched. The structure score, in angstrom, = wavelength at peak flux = 5883.45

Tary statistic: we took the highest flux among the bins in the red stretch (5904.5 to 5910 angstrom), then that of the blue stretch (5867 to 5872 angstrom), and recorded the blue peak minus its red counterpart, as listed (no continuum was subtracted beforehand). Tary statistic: 0.05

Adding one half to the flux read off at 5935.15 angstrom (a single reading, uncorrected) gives 2.14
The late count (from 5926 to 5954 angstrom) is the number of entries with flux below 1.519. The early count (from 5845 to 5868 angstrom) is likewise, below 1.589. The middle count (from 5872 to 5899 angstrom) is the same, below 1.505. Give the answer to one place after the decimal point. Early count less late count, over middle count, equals 1.6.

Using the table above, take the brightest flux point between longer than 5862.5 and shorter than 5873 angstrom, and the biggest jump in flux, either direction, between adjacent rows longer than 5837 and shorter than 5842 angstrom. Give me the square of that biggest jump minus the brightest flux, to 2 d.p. -1.70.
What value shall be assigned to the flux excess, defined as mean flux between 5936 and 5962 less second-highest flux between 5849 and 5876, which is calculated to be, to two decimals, -0.17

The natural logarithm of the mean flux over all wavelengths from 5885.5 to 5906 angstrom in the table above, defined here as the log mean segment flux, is 0.35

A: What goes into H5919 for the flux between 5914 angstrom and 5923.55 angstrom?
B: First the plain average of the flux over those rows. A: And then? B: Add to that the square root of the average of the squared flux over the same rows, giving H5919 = 2.83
